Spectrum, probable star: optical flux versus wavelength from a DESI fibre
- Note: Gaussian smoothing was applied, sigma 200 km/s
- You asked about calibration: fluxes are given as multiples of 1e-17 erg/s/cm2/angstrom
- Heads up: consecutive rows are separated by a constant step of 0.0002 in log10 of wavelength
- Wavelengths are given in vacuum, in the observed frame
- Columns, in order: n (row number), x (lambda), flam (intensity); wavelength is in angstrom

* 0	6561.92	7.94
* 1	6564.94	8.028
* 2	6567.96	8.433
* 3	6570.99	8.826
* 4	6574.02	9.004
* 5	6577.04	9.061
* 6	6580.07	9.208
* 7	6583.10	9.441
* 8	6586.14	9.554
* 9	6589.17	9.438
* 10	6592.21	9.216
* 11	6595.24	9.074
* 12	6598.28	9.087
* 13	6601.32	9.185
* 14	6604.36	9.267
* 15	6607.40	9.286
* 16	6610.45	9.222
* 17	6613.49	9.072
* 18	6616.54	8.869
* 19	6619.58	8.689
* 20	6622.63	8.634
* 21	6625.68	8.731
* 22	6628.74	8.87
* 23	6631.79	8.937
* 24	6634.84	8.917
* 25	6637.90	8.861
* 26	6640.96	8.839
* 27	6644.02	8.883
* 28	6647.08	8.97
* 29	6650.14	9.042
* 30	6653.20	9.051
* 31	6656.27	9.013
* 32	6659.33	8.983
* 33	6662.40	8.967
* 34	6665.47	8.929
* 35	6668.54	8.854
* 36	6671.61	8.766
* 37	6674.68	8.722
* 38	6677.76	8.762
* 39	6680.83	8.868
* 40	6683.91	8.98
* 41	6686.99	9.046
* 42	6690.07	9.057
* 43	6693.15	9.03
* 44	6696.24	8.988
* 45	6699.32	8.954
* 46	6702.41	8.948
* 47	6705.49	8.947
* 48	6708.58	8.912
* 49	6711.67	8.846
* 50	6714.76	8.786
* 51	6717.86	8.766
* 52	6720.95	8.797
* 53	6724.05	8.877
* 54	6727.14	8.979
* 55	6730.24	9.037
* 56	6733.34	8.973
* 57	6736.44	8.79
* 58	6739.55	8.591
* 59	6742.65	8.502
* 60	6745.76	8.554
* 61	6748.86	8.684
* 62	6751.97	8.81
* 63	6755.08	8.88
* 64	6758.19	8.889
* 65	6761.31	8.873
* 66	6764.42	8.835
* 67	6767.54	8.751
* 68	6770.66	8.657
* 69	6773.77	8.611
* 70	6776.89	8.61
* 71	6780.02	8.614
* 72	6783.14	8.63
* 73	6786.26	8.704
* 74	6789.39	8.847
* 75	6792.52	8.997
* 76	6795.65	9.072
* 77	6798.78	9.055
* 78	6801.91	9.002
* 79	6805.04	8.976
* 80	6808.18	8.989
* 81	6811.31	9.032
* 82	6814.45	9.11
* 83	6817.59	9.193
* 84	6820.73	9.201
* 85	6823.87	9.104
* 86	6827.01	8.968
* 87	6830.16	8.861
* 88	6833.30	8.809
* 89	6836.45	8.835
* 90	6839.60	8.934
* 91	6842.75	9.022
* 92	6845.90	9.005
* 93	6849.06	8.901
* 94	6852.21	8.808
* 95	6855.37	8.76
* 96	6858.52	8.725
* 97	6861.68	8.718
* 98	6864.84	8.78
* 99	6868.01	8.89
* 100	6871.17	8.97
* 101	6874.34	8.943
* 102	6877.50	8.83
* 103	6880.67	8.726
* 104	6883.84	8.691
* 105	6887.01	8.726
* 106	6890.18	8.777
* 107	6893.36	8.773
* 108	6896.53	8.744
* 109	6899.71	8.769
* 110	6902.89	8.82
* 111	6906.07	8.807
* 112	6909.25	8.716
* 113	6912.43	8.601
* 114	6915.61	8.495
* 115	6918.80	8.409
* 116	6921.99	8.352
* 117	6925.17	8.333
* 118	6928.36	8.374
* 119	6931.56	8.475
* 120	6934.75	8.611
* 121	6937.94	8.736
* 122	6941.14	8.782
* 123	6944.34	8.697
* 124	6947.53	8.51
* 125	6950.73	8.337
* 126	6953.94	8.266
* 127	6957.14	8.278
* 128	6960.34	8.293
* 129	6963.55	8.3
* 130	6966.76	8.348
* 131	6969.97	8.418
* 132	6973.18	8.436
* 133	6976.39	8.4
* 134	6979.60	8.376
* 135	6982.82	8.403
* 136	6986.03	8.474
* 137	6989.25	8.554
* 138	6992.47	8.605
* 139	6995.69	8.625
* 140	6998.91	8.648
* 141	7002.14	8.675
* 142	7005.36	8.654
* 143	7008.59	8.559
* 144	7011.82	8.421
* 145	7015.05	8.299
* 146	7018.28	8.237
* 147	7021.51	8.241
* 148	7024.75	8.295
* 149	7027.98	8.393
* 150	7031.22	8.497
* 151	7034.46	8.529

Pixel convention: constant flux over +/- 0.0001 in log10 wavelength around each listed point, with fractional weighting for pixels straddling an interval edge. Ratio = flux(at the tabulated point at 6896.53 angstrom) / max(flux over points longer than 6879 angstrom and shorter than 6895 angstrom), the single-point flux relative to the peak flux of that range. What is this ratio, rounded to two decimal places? 1.00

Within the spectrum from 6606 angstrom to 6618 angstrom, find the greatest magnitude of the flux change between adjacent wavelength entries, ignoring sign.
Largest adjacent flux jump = 0.20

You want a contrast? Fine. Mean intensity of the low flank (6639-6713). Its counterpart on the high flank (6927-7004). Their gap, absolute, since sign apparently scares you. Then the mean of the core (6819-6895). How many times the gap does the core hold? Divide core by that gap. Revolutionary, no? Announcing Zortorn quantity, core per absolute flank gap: 20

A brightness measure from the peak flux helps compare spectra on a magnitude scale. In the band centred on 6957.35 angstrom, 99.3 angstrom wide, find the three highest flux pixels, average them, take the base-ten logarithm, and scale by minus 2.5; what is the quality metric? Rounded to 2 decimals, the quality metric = -2.35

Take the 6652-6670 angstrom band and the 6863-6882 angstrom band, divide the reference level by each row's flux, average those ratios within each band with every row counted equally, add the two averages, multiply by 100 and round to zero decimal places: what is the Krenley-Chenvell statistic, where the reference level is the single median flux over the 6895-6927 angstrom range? 194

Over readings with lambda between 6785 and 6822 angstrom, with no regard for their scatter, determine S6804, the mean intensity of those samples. 9.01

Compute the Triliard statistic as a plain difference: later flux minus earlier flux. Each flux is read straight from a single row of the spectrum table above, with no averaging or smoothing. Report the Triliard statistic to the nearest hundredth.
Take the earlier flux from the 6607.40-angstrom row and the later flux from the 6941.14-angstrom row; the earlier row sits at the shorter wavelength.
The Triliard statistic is -0.50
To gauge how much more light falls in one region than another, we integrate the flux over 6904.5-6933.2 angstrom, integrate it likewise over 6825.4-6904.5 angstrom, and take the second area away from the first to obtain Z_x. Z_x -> -454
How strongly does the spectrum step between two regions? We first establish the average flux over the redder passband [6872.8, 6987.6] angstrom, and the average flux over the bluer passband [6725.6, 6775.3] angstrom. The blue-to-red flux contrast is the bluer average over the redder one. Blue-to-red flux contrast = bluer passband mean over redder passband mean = 1.026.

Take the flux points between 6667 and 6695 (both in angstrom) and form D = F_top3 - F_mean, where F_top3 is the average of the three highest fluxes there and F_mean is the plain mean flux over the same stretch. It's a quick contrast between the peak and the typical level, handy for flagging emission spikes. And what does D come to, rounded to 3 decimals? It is 0.146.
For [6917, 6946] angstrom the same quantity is 0.208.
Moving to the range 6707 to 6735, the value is 0.110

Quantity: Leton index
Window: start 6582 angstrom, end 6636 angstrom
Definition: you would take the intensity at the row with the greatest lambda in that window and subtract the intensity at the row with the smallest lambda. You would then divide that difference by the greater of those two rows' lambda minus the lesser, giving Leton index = -0.010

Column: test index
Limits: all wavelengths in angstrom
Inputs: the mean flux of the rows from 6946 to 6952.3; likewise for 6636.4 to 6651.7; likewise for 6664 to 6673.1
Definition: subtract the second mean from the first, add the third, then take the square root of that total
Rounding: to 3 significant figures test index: 2.89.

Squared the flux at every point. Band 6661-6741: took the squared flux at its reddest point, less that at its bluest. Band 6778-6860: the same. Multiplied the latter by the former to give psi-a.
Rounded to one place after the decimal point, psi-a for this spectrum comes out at -12.7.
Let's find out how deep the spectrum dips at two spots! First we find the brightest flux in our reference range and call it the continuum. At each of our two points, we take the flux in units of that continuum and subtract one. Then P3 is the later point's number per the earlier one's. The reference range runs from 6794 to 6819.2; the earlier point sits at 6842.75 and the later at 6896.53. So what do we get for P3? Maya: 2.6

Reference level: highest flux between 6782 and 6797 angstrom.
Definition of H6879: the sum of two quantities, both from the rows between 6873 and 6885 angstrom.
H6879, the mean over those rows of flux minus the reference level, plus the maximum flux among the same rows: 8.67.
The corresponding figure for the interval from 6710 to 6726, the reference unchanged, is 8.62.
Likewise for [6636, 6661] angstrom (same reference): 8.93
